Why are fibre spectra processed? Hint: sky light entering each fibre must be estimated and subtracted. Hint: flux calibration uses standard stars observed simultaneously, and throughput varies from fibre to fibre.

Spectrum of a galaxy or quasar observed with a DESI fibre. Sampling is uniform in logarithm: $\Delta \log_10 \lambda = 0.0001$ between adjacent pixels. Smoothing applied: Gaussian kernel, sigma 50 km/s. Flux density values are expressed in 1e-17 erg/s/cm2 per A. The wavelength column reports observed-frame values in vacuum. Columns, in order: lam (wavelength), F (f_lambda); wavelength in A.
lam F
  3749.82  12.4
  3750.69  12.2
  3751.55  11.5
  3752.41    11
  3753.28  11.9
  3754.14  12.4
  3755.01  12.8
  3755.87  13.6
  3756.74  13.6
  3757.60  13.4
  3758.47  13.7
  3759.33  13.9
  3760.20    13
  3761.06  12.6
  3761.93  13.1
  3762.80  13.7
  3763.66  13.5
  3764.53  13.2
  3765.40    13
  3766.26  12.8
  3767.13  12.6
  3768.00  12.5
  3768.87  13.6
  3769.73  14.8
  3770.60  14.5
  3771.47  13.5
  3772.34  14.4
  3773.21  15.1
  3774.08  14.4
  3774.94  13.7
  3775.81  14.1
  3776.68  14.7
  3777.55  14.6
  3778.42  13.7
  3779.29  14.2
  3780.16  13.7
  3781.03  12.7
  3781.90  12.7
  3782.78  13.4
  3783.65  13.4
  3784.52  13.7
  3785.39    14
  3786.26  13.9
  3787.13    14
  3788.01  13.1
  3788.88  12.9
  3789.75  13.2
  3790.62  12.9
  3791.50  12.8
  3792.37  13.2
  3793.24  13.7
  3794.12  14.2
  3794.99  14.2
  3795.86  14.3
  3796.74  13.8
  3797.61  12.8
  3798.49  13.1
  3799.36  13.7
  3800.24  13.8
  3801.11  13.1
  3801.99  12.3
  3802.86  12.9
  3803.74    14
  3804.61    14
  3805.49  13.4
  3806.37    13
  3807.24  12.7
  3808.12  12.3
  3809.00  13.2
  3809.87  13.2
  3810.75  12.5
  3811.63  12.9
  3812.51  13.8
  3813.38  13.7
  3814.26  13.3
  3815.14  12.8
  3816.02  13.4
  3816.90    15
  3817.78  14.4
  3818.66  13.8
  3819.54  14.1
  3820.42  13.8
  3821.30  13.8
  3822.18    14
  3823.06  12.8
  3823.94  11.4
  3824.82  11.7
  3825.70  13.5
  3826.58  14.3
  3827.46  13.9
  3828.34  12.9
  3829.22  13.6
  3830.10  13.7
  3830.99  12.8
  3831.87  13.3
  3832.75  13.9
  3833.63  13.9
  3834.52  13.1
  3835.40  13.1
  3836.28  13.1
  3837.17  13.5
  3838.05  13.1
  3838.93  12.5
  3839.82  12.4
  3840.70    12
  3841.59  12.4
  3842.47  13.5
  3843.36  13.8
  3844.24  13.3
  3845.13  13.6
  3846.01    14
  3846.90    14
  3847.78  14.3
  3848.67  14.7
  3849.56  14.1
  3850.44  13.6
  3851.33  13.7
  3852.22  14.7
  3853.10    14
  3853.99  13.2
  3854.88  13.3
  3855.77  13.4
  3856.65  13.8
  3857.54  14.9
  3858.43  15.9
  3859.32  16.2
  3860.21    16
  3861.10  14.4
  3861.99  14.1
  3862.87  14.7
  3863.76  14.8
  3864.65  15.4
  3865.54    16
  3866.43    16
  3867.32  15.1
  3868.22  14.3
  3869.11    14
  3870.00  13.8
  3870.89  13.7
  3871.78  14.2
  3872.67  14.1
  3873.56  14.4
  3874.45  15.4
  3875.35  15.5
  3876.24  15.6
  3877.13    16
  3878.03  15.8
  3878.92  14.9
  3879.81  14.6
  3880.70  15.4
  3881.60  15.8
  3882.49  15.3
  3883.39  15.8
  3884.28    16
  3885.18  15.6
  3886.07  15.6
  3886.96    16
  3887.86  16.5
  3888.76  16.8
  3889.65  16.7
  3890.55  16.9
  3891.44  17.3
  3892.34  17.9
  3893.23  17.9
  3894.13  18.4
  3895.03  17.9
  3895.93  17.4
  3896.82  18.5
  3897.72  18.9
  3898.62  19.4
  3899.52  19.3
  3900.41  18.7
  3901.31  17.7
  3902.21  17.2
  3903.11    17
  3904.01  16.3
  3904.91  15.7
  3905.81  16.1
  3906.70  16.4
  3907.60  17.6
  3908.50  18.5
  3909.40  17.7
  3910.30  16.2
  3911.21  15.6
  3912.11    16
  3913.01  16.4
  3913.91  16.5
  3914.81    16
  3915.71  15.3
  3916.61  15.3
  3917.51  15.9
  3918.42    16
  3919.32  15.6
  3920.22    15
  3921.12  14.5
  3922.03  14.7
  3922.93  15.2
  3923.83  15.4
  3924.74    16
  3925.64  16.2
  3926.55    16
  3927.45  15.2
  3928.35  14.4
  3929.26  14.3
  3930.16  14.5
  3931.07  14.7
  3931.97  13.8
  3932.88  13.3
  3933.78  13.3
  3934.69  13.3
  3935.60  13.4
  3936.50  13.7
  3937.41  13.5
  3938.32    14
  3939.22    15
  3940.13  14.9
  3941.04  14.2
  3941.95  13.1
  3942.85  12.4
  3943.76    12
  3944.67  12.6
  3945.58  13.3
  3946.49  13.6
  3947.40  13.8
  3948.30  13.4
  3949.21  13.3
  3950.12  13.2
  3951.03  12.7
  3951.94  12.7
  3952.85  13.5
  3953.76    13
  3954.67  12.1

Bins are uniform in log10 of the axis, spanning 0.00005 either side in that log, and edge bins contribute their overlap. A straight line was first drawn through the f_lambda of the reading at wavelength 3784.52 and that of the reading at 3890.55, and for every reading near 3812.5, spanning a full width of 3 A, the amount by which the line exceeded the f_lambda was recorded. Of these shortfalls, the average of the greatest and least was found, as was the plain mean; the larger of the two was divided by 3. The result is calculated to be 0.39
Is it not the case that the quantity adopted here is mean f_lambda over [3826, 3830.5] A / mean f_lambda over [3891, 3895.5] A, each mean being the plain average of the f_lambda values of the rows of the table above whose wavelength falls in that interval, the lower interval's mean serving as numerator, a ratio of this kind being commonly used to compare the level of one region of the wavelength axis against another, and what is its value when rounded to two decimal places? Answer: 0.77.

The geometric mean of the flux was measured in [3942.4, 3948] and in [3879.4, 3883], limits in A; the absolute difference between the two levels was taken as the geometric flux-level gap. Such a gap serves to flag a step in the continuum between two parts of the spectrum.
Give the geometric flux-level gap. 2.3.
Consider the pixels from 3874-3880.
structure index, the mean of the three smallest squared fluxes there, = 224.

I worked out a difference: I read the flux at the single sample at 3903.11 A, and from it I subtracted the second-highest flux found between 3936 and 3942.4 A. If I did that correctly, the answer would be 2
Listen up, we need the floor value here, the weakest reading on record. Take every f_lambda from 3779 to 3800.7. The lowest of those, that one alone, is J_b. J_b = 12.7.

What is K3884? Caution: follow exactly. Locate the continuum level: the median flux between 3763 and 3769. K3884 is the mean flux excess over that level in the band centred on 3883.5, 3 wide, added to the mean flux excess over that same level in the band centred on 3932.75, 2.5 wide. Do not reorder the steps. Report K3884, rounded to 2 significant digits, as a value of 3.2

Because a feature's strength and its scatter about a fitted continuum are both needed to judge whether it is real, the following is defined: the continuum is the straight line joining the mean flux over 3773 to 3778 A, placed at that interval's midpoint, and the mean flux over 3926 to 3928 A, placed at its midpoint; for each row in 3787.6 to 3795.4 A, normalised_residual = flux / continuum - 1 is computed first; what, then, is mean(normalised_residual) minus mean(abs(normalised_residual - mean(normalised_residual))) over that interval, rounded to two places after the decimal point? -0.11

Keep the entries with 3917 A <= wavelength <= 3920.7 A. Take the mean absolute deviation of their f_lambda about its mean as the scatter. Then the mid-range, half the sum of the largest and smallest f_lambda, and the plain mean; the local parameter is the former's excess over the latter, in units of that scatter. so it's -0.4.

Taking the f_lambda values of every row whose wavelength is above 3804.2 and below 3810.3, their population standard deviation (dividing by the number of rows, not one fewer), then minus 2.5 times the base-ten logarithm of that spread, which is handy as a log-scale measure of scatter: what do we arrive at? 0.76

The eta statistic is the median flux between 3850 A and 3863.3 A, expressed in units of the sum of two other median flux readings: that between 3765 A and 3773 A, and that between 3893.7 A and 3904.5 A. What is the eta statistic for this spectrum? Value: 0.45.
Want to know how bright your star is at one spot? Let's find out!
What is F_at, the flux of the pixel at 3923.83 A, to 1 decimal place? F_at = 15.4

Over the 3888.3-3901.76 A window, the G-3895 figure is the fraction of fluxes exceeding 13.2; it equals 1.0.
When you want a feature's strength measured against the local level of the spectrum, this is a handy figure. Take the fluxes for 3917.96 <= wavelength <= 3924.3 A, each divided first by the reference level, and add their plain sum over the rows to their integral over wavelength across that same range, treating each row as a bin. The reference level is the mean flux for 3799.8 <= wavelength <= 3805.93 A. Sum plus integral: 15.2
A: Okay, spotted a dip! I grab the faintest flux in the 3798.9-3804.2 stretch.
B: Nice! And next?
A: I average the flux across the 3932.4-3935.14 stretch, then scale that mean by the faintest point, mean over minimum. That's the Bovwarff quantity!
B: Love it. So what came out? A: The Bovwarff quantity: 1.08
